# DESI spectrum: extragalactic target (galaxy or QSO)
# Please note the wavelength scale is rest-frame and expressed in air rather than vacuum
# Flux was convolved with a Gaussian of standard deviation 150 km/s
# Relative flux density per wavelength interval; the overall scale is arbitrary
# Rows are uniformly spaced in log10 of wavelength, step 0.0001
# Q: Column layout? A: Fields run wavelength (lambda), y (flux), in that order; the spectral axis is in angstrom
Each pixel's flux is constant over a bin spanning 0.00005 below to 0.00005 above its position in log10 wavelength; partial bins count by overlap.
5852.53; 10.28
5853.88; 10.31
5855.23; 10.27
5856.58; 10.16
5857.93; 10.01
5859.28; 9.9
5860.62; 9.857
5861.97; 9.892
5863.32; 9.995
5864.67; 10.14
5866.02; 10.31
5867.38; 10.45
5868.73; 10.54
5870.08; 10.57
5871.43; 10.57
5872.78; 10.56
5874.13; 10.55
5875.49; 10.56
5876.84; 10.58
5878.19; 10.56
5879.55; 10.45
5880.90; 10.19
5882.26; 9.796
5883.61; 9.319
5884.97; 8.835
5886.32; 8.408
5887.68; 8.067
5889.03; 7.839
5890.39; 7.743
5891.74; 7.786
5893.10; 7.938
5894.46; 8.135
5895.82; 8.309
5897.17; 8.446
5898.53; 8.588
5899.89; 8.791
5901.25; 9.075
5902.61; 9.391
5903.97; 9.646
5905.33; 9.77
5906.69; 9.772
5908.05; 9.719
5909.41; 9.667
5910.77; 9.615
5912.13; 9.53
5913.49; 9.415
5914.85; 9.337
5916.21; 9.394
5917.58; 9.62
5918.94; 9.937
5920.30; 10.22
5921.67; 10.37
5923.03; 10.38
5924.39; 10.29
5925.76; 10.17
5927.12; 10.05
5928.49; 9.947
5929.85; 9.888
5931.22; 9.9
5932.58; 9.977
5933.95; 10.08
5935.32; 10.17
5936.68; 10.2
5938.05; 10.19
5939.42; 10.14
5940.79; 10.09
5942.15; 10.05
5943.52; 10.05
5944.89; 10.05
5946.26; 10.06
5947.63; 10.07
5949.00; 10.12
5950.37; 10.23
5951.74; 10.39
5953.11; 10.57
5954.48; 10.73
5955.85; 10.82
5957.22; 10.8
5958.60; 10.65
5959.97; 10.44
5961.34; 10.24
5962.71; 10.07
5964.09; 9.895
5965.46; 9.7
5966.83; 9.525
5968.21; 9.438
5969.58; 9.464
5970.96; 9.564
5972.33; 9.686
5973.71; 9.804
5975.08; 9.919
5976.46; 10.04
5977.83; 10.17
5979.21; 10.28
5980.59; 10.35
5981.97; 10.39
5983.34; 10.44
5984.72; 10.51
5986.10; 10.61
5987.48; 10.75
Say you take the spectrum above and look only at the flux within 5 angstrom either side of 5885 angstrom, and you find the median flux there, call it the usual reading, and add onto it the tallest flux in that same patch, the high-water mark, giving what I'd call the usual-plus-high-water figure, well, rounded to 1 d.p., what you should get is 19.0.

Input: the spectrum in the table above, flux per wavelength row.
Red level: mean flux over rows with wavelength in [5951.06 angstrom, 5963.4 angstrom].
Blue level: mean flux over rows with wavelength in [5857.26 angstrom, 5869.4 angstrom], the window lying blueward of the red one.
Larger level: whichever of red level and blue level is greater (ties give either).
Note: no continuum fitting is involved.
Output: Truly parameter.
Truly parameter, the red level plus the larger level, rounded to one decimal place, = 21.0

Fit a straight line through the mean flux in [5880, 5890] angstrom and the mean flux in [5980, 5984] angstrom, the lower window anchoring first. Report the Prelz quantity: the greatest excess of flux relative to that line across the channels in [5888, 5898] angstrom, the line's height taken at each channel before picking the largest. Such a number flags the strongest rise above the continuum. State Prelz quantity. -0.66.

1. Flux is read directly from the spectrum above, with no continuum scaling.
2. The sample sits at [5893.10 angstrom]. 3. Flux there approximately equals 7.938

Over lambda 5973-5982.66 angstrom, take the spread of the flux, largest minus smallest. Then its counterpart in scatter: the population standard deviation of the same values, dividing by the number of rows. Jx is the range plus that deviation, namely 0.79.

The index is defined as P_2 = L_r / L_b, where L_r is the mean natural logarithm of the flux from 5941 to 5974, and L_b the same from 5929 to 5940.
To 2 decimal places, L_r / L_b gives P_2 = 1.00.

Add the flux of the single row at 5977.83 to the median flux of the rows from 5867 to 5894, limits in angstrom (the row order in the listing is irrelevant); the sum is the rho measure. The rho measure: 20.5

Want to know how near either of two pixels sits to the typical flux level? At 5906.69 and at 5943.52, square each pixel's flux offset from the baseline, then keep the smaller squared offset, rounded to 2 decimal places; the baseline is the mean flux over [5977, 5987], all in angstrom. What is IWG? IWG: 0.12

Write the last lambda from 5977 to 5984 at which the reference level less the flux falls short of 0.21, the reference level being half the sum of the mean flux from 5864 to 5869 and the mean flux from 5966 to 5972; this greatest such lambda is 5983.34 angstrom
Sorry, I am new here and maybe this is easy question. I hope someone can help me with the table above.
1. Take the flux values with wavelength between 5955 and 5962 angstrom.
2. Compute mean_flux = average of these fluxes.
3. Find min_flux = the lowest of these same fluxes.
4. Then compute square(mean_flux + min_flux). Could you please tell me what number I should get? 434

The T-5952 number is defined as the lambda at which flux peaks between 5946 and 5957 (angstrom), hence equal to 5955.85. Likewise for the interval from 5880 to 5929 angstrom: 5923.03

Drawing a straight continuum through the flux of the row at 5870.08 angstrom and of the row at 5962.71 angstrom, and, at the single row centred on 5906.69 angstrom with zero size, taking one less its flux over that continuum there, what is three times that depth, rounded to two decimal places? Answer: 0.17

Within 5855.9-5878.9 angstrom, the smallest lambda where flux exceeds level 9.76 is 5856.58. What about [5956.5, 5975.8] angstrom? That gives 5957.22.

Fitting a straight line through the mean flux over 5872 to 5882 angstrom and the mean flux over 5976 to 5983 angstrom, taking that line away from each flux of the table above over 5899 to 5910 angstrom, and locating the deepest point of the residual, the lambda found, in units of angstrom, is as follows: 5899.89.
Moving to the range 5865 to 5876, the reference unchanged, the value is 5866.02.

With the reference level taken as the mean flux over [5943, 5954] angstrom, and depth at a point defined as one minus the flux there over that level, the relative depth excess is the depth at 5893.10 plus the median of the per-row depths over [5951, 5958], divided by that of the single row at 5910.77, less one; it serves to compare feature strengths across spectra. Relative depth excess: 2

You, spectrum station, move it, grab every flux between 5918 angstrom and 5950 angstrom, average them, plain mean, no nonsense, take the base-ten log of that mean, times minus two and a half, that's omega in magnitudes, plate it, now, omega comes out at -2.51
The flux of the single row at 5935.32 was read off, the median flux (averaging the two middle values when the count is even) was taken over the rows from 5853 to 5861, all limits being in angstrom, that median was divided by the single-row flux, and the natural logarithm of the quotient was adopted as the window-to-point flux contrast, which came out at -0.01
